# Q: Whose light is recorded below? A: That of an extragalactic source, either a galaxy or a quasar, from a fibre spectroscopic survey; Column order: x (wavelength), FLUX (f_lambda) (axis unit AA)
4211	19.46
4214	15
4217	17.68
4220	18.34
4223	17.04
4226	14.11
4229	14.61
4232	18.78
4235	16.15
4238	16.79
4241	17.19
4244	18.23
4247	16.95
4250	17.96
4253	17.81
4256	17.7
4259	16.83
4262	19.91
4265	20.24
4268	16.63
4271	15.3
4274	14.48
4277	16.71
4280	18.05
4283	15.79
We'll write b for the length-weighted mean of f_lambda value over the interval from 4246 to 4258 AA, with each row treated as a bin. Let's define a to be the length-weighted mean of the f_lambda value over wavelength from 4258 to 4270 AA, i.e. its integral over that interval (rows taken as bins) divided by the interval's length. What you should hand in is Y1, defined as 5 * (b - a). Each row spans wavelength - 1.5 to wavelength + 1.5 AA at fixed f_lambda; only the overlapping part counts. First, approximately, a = 18.3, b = 17.6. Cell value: -4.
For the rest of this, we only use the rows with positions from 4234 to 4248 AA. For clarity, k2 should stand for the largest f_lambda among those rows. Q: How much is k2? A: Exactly 18.23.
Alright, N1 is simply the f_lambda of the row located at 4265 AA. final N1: 20.24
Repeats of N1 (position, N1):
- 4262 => 19.91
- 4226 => 14.11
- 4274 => 14.48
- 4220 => 18.34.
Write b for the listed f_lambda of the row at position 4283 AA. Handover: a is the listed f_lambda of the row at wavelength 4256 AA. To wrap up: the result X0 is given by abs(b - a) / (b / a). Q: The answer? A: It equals 2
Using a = 17.7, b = 15.79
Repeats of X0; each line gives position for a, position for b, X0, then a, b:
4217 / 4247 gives 1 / 17.68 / 16.95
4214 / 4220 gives 3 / 15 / 18.34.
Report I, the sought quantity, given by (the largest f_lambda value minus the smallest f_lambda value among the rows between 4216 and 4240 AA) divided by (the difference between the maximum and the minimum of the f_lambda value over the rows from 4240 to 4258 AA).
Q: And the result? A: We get 3.65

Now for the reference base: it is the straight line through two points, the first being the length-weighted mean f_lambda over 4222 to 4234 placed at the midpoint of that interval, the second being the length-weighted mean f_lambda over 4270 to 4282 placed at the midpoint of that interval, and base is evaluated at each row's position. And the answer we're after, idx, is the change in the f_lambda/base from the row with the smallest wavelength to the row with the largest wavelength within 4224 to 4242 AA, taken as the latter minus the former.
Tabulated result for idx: 0.19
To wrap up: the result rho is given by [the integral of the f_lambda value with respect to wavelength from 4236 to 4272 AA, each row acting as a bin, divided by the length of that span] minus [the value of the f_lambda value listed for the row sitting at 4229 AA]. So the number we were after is 3.0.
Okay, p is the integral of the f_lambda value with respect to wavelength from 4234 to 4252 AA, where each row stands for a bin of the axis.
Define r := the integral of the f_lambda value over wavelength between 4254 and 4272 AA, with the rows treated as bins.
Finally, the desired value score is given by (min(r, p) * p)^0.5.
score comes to 311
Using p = 311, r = 321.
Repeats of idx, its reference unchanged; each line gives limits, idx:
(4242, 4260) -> -0.09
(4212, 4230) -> -0.03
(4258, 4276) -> -0.15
